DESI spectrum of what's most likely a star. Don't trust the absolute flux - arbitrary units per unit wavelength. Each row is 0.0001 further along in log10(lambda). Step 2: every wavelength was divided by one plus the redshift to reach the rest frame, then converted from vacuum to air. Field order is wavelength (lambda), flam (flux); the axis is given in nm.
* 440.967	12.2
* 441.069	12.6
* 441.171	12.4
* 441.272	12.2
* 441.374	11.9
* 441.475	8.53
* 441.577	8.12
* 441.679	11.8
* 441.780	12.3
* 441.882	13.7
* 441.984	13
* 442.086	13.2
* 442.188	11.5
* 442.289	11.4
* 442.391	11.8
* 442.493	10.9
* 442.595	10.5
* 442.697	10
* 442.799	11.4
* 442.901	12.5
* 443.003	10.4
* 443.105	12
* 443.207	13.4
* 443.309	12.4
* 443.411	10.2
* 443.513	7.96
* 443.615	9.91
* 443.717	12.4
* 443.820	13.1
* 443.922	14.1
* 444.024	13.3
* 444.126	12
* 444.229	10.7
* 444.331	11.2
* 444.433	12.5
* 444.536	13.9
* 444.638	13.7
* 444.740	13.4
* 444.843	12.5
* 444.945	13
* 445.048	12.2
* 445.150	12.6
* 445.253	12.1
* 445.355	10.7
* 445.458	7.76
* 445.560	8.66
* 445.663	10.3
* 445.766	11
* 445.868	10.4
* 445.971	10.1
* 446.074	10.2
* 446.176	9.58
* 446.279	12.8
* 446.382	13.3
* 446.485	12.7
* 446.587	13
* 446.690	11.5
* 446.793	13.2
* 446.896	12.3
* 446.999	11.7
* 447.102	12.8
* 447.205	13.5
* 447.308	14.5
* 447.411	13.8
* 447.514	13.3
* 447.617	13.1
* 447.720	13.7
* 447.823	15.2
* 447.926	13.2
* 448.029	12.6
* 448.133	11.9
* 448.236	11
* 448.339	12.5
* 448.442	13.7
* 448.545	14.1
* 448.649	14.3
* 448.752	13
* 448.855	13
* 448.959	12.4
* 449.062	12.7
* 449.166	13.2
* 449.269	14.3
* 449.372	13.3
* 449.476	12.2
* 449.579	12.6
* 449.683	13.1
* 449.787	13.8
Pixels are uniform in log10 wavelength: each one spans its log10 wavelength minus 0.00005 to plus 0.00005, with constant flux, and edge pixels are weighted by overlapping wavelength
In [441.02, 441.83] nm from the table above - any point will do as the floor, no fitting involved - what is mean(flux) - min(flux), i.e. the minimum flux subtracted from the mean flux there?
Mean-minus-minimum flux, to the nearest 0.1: 3.1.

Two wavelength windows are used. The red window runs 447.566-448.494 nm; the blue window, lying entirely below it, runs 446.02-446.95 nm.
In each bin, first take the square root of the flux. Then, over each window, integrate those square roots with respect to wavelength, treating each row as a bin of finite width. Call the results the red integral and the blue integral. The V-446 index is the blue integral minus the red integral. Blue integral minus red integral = -0.1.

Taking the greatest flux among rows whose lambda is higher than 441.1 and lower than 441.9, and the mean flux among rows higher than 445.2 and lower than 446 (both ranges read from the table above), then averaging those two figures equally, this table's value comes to 11.9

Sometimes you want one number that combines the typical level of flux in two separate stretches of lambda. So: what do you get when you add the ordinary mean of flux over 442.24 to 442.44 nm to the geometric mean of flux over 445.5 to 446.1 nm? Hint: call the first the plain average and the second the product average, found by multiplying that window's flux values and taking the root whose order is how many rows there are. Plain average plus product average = 21.7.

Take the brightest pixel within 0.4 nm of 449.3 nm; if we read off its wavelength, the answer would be 449.269 nm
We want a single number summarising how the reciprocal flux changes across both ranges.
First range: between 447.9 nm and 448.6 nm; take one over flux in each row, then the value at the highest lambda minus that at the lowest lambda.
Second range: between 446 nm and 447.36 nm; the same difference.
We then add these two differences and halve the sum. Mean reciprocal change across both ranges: -0.017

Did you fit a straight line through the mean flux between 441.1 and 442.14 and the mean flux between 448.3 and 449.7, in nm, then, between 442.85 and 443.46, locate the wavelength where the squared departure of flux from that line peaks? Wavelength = 443.411 nm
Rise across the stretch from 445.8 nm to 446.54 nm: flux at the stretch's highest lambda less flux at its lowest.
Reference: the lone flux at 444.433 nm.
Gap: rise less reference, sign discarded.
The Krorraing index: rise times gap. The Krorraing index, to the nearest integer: 23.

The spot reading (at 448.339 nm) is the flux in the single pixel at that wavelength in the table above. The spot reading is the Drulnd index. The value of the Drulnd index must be 12.5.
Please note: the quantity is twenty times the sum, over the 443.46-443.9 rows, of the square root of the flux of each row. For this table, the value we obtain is 262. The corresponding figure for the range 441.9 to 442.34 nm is 280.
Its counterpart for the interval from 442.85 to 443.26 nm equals 278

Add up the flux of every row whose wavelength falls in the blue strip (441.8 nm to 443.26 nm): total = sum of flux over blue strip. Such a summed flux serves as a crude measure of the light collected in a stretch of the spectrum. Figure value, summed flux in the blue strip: 166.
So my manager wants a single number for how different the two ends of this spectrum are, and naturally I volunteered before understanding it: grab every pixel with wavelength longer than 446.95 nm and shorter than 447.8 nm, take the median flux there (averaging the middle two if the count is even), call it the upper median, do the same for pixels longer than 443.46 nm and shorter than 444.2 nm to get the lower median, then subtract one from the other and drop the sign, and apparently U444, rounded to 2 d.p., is 1.00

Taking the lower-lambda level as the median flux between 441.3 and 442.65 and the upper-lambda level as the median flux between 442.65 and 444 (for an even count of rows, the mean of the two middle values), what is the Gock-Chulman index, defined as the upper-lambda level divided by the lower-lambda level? 1.02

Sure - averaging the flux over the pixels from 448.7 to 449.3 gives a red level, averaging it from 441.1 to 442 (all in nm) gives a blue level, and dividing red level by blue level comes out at 1.13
